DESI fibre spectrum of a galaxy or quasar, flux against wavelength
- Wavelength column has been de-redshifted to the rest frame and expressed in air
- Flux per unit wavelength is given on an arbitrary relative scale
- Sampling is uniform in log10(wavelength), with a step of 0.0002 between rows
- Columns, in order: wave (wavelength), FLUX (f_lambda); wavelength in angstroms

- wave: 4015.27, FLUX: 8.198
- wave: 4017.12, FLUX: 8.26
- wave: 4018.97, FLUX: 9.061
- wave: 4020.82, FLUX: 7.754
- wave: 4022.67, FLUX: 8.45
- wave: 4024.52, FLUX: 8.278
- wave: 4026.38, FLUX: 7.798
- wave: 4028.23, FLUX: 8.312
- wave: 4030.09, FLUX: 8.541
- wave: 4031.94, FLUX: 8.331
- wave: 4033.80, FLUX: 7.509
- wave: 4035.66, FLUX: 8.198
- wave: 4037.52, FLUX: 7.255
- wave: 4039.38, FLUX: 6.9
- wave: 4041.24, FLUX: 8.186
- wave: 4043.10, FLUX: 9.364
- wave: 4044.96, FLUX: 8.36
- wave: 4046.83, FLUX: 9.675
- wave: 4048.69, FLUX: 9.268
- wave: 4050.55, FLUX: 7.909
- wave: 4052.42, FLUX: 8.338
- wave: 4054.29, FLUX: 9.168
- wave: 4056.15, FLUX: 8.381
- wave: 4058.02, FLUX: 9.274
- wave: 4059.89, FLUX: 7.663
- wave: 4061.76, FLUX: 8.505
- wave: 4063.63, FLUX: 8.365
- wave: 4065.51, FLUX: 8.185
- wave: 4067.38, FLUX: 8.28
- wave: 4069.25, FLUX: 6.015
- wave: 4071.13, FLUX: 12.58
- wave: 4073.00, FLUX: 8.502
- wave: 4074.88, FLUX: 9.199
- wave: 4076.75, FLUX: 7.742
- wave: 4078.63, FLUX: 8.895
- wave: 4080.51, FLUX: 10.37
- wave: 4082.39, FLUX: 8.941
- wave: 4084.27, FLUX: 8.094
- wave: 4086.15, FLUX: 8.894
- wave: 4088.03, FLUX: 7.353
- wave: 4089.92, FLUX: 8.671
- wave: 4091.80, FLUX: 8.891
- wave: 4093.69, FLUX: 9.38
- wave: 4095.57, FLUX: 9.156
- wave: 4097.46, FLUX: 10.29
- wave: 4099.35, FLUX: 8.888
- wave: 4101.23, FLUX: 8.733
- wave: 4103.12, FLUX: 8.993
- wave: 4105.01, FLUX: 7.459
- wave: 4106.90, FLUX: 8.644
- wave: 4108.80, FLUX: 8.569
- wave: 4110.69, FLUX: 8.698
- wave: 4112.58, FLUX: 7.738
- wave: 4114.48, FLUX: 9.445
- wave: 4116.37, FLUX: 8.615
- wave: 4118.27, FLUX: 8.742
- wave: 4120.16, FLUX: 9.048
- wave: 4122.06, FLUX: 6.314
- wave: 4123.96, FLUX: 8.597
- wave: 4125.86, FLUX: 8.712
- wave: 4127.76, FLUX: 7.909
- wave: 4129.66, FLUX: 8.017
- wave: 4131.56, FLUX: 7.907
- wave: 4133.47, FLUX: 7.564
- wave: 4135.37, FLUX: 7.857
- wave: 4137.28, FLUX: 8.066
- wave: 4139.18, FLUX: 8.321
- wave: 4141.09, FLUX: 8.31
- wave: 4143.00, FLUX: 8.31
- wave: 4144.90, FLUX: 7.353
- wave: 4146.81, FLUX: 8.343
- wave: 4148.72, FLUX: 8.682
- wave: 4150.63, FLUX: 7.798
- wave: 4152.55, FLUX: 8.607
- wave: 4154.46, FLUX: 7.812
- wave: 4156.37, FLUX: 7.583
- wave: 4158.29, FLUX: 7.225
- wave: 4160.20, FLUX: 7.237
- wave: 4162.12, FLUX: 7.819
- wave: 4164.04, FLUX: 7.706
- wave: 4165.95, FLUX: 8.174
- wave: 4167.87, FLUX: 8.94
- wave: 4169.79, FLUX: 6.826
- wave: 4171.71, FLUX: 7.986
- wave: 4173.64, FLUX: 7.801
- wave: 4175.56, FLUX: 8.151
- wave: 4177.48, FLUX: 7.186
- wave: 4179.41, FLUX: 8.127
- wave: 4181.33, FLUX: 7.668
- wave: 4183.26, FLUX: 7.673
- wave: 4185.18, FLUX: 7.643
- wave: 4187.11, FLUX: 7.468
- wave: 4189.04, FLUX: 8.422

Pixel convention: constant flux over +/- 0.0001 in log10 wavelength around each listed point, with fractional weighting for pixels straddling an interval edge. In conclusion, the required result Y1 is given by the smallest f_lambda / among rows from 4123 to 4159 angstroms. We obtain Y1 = 7.225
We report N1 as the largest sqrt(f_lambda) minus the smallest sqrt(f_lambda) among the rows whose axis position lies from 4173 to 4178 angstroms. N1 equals 0.17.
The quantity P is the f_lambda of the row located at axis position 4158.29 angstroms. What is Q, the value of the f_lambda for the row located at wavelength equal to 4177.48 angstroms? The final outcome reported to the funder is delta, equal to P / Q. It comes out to 1.01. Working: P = 7.225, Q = 7.186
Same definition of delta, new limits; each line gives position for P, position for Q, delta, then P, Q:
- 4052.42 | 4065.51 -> 1.02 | 8.338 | 8.185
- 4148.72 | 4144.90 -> 1.18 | 8.682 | 7.353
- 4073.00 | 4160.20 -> 1.17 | 8.502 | 7.237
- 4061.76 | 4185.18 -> 1.11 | 8.505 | 7.643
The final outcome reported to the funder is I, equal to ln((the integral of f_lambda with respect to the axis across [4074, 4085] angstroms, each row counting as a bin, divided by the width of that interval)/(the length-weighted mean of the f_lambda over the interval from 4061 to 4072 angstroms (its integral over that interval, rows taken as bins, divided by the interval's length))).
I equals 0.03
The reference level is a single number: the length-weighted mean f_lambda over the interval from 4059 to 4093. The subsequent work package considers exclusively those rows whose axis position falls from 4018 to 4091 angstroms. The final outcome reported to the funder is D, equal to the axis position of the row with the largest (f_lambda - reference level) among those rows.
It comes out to 4071.13 angstroms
